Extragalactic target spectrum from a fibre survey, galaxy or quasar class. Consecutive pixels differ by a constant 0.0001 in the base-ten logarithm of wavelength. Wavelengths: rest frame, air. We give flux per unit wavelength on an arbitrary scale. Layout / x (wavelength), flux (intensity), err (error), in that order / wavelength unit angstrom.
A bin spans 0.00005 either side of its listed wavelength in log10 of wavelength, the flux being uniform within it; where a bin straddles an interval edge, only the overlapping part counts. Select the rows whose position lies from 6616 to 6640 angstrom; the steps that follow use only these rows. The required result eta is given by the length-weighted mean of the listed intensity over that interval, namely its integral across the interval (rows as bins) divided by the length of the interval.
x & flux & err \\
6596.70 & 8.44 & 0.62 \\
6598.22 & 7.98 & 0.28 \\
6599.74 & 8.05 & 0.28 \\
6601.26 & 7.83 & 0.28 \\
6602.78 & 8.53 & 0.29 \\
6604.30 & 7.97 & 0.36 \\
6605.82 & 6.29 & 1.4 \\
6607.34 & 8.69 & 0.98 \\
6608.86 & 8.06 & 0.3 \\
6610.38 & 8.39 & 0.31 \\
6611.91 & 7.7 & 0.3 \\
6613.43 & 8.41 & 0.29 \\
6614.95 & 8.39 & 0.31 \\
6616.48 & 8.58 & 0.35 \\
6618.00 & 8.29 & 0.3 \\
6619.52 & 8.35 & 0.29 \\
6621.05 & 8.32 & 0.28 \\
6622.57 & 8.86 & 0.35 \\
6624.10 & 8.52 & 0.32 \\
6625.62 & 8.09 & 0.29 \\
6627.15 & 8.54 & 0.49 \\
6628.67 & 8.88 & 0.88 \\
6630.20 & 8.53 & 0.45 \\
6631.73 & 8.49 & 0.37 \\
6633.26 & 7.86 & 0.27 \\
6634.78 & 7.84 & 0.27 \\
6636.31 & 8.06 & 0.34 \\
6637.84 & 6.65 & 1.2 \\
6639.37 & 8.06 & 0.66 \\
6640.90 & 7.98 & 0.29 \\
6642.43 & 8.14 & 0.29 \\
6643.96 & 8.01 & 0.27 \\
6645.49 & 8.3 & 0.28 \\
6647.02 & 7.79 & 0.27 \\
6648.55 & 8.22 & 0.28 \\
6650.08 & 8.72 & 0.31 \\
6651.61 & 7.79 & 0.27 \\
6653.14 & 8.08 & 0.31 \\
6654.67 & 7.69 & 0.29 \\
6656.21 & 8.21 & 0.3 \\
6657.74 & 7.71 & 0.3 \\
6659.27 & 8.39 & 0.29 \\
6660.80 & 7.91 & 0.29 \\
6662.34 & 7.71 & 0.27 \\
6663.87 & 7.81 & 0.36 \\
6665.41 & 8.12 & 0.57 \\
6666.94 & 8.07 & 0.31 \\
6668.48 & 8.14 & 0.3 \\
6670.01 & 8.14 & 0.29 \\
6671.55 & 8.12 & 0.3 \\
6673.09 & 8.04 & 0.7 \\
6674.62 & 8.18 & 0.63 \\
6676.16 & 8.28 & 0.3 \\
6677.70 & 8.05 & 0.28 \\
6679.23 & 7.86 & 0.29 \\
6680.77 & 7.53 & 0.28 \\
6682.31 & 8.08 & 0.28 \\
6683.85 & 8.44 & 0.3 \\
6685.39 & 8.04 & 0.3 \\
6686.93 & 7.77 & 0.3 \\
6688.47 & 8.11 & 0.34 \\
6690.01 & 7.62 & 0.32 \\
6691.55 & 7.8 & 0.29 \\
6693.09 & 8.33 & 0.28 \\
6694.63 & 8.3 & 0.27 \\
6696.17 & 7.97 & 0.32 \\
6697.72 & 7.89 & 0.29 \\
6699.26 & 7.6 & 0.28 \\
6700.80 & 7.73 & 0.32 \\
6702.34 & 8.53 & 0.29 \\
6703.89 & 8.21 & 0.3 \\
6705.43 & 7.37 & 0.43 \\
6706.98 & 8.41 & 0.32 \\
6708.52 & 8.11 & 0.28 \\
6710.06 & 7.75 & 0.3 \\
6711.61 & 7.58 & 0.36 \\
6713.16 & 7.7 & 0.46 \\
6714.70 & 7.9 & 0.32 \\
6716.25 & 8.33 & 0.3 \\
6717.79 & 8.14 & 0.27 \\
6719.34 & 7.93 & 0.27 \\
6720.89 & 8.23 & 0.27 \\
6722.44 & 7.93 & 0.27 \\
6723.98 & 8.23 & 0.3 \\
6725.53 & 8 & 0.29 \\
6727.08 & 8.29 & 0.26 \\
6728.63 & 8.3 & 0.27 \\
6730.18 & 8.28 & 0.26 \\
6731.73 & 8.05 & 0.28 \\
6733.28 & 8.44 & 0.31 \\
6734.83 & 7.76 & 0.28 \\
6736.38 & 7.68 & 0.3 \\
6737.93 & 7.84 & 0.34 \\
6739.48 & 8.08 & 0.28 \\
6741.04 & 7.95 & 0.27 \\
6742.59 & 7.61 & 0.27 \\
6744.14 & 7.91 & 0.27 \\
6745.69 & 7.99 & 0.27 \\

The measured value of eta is 8.24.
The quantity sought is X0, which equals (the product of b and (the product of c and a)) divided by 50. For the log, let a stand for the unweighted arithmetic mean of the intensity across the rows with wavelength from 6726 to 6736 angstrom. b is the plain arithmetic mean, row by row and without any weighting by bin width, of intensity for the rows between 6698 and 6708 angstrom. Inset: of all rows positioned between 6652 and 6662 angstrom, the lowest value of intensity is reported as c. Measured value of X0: 10.0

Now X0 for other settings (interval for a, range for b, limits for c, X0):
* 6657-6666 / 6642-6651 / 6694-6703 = 9.9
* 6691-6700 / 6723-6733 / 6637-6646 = 8.7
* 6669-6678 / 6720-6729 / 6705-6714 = 9.8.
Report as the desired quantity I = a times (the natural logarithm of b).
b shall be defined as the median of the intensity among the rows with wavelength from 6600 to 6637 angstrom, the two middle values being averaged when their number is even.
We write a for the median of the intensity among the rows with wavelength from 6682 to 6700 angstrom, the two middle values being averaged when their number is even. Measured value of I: 17.01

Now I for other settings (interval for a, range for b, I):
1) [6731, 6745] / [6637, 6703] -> 16.50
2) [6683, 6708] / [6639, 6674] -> 16.72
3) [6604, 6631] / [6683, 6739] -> 17.47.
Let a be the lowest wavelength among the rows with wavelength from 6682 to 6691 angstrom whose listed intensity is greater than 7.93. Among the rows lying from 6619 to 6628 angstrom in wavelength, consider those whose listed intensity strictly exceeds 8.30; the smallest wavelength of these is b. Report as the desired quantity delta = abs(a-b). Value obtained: 62.8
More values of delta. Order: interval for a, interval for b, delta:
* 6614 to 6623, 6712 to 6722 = 101.3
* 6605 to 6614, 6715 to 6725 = 108.9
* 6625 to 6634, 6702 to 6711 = 76.7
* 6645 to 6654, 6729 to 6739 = 87.8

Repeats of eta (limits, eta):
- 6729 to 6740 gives 8.03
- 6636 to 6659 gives 7.97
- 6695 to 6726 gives 7.98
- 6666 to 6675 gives 8.12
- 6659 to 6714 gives 7.99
